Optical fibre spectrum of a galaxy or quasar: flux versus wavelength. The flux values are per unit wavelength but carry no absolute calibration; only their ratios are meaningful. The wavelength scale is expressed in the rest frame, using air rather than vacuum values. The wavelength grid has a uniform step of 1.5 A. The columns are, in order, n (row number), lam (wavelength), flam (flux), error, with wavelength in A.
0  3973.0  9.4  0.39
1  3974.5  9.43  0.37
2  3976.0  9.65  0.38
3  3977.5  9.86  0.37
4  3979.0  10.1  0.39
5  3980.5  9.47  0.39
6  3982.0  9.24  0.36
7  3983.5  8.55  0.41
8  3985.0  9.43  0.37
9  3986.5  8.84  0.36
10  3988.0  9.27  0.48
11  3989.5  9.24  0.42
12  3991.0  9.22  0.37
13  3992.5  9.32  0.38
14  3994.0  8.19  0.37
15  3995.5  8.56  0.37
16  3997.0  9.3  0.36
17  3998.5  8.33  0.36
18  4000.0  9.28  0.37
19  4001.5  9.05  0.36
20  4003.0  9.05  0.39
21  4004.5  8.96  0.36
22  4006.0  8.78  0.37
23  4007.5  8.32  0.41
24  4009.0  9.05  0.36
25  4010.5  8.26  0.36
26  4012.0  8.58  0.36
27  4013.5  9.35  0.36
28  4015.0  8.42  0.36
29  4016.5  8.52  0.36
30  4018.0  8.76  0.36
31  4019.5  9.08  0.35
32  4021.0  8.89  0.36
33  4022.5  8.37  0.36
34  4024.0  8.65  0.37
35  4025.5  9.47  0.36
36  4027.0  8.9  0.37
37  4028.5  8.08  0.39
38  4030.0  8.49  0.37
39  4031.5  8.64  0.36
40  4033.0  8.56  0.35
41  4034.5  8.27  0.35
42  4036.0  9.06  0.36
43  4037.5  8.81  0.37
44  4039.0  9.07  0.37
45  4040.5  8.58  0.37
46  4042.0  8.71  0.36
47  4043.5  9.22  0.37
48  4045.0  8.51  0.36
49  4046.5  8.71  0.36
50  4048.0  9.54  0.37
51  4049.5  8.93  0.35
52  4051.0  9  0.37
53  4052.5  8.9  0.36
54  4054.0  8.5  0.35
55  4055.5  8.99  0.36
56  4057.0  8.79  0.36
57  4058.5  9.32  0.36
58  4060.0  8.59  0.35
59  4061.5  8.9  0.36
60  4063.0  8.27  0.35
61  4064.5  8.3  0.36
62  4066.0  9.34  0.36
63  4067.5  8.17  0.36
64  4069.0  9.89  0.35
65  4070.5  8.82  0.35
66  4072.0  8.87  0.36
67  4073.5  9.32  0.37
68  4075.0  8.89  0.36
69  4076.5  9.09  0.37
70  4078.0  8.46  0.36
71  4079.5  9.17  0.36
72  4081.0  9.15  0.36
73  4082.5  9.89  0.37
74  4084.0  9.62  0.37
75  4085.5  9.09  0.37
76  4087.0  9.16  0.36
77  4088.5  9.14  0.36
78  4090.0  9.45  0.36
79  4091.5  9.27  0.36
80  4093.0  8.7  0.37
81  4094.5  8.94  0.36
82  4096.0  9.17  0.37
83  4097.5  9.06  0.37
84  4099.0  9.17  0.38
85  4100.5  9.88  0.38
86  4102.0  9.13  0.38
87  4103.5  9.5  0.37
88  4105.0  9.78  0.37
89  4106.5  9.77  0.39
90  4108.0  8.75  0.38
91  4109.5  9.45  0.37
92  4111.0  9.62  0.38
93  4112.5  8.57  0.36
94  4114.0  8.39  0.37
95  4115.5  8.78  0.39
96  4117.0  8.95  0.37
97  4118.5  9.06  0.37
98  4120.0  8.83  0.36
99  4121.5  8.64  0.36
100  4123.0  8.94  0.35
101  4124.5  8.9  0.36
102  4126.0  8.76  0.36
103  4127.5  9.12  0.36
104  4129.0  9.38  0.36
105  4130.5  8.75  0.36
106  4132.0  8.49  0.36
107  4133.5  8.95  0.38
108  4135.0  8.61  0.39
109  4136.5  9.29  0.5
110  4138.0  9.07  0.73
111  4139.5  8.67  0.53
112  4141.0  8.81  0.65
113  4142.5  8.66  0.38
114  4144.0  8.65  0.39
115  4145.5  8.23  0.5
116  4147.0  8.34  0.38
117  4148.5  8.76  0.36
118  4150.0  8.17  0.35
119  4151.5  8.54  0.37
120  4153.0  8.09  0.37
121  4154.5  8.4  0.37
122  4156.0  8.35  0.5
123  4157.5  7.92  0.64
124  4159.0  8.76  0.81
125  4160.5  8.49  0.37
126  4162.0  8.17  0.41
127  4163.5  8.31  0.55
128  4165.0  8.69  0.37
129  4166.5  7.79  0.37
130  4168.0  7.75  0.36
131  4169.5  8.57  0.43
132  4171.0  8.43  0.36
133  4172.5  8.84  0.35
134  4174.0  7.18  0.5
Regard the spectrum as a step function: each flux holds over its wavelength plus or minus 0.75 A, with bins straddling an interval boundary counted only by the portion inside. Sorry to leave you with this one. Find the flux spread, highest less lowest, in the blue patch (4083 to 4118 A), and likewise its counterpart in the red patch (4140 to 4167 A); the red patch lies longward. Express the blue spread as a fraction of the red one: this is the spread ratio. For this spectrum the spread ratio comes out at 1.5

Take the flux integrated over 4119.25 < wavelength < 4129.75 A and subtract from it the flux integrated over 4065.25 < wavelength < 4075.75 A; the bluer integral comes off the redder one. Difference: -1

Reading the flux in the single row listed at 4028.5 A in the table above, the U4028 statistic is 8.08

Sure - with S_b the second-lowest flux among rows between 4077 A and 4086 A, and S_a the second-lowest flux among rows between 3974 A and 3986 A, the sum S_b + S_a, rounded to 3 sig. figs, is 18.3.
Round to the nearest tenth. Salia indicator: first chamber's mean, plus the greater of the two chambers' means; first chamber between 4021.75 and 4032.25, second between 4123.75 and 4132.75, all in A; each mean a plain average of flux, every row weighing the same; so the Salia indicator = 17.6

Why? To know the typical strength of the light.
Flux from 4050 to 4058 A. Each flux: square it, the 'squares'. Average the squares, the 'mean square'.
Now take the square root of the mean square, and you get 8.84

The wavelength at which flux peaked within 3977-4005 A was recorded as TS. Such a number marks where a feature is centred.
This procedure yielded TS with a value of 3979.0 A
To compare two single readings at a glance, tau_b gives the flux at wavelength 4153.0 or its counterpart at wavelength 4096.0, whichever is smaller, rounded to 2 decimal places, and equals 8.09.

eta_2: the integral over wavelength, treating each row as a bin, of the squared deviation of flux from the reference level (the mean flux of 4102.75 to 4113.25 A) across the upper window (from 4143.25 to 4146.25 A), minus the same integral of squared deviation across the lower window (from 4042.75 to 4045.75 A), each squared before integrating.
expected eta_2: 1.5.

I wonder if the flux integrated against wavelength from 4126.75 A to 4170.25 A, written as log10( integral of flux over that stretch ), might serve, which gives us 2.6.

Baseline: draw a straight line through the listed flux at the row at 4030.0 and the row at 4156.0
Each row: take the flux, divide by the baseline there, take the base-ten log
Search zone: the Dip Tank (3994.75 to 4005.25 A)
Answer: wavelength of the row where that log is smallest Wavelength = 3998.5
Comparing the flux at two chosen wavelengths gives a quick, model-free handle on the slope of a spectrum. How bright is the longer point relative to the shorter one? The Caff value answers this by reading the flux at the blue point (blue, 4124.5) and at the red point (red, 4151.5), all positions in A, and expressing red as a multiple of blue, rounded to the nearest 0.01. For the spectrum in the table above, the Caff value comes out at 0.96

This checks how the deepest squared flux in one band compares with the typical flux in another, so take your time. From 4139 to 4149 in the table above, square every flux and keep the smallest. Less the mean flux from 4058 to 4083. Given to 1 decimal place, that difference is 58.8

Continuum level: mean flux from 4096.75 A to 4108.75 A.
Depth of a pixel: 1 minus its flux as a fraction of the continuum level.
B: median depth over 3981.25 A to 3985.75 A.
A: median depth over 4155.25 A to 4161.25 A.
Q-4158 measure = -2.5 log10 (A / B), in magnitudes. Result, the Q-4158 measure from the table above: -2.1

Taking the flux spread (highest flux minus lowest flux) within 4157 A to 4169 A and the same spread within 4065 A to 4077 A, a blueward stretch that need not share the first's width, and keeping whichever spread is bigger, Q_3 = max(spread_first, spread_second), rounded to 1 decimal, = 1.7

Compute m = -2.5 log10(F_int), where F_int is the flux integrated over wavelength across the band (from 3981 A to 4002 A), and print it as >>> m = -5.69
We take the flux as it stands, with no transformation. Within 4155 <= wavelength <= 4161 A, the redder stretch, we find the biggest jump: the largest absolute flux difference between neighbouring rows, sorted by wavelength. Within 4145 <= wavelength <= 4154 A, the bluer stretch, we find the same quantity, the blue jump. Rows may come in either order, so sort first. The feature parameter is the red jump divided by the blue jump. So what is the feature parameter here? 1.4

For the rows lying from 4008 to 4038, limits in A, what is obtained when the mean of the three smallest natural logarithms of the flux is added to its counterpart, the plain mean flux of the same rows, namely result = 10.81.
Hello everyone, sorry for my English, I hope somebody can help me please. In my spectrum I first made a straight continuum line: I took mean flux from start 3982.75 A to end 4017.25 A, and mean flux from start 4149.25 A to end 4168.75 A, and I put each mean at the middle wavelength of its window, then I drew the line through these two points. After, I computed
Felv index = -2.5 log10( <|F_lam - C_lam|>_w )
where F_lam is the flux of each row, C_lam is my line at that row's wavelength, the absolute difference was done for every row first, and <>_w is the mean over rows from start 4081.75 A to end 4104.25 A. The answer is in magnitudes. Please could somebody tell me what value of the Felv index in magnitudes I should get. 0.29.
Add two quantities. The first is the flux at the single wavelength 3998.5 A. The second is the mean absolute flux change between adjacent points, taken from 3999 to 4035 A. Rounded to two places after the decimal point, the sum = 8.73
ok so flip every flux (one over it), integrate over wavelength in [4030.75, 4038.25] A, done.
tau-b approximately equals 0.866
